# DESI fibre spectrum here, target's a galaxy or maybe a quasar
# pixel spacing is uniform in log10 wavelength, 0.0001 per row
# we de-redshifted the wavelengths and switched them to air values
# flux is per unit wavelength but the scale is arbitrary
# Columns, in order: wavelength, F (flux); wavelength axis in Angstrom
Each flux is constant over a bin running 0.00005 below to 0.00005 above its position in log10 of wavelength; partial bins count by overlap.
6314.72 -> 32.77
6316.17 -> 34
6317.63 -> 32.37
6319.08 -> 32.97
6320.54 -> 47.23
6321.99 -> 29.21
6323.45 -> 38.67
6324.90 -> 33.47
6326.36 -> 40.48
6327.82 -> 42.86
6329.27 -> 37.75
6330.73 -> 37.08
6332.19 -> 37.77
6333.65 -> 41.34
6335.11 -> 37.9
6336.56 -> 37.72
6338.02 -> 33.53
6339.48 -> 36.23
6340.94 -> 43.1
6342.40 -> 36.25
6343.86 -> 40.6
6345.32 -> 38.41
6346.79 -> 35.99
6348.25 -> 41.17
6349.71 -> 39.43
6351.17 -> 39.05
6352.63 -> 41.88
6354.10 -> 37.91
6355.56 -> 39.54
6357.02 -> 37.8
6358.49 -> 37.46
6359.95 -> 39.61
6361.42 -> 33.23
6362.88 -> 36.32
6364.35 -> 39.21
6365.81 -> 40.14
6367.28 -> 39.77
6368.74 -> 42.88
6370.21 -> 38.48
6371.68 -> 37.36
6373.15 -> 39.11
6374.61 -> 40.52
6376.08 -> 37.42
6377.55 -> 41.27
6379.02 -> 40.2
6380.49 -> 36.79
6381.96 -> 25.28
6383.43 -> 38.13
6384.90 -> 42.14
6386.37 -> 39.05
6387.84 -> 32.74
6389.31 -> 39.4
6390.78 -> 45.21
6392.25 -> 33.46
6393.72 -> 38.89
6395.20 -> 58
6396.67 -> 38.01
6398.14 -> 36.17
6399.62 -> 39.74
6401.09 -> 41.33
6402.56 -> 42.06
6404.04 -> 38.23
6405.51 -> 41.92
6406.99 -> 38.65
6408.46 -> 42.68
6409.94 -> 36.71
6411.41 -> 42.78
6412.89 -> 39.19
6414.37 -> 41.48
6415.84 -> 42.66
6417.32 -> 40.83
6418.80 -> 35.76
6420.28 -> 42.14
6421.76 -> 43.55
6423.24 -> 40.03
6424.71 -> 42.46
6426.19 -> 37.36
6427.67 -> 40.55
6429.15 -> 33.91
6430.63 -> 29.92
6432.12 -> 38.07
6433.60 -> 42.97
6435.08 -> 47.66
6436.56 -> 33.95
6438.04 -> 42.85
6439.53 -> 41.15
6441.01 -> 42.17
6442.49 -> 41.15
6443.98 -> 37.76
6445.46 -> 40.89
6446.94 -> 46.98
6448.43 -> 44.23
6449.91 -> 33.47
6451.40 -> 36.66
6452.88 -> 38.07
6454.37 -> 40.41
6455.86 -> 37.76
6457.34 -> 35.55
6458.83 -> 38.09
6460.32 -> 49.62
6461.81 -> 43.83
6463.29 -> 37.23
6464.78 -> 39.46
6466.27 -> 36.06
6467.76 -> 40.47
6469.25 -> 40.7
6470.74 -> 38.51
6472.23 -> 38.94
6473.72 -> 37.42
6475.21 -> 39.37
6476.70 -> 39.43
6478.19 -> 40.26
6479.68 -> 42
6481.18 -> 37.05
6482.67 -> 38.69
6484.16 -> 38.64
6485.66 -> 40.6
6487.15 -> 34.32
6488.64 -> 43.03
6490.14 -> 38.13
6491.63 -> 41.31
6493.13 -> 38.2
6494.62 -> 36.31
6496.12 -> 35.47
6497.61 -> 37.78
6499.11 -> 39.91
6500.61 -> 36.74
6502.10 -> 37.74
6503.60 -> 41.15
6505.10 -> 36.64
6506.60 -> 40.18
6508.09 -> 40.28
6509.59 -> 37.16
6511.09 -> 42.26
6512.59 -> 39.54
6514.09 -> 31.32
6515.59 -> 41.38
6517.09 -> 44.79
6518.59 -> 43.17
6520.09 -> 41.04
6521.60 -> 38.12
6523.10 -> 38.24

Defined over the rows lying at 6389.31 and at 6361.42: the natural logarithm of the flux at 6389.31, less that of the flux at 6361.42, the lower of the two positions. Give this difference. 0.17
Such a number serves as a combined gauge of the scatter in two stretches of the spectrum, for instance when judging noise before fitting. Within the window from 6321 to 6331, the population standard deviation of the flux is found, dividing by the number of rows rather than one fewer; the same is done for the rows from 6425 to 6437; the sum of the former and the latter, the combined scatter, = 9.5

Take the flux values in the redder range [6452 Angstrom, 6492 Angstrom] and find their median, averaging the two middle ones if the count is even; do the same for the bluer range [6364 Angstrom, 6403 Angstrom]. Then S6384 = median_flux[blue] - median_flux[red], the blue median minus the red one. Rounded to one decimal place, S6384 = 0.3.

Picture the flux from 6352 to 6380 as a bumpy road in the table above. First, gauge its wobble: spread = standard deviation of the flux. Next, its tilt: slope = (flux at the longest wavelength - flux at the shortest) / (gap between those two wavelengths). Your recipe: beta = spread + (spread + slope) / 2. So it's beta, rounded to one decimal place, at 3.2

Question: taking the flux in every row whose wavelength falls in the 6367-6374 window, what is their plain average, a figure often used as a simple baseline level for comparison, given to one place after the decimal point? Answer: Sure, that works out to 39.5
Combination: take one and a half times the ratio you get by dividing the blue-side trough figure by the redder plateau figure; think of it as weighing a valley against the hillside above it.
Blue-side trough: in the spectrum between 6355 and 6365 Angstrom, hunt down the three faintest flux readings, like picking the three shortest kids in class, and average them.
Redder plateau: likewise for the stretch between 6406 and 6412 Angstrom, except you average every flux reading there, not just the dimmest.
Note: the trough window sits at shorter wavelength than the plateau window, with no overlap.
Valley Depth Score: 1.33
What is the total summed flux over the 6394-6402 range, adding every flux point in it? 213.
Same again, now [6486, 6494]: 195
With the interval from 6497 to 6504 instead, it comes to 193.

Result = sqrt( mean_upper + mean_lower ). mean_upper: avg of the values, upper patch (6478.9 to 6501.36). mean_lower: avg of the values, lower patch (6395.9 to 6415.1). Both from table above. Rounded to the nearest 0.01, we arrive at 8.86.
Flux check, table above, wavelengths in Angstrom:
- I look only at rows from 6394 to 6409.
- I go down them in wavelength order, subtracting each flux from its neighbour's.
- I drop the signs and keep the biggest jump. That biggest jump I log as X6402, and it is 20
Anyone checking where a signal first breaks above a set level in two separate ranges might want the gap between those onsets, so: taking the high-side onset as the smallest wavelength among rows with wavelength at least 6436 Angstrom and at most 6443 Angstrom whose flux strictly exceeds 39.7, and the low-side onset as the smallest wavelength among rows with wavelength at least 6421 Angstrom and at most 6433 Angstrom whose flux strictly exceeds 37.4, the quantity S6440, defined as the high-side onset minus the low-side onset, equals 16.3 Angstrom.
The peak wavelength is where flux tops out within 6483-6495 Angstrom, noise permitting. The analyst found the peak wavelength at 6488.64 Angstrom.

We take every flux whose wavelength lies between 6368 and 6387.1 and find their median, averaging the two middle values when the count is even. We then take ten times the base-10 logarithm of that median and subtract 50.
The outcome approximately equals -34.1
